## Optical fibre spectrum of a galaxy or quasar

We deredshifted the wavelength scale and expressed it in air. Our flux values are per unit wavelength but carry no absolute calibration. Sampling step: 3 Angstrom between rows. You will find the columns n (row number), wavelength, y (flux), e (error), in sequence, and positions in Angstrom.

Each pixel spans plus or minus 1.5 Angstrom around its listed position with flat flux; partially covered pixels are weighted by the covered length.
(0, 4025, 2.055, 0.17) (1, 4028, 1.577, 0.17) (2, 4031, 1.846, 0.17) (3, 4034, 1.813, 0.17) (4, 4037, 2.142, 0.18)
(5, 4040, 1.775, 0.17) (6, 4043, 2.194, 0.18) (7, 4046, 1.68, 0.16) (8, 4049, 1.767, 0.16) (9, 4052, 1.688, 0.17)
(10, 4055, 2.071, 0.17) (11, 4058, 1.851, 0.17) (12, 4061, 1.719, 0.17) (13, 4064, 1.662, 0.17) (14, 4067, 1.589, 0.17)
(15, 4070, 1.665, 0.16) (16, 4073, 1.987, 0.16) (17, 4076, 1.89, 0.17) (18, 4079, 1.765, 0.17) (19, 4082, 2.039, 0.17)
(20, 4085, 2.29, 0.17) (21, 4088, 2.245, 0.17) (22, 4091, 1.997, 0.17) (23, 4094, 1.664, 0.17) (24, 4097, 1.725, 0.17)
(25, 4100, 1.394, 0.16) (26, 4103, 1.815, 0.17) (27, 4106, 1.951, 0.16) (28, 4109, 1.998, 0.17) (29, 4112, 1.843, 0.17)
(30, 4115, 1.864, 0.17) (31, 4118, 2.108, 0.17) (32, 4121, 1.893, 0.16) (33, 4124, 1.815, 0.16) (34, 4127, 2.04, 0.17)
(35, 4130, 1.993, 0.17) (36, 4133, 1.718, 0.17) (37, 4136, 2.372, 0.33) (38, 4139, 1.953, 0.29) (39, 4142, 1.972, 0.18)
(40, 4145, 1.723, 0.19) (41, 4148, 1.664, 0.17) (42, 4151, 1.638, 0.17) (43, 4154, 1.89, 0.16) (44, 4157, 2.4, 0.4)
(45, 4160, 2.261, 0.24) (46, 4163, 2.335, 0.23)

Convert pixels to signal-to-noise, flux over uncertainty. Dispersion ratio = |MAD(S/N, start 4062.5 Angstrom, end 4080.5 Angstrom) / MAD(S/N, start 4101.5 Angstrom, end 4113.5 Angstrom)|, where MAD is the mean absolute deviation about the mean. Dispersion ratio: 1.31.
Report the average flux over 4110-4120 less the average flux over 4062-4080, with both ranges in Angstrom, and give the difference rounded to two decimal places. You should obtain 0.18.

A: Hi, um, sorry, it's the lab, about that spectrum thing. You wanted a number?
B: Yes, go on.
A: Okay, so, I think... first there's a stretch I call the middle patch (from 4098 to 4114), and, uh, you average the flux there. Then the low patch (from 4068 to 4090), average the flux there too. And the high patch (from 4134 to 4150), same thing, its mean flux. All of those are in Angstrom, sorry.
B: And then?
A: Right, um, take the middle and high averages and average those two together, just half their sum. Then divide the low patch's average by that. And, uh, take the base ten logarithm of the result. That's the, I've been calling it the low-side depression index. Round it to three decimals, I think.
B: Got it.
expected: 0.026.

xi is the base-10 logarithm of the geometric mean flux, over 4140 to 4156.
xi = 0.249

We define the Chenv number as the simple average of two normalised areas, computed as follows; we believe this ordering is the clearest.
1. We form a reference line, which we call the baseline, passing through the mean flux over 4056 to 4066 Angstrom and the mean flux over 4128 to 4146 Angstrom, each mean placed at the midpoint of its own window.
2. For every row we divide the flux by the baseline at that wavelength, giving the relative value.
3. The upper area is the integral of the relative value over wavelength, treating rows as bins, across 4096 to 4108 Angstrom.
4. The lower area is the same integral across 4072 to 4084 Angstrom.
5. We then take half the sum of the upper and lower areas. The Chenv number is 12.0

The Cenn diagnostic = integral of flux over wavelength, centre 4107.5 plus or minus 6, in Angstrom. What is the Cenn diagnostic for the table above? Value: 22.8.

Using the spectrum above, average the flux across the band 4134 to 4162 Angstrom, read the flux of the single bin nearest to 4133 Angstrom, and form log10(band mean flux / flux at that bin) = 0.06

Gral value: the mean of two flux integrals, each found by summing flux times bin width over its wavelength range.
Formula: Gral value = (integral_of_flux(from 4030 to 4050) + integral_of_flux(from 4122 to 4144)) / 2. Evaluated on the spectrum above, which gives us 40.6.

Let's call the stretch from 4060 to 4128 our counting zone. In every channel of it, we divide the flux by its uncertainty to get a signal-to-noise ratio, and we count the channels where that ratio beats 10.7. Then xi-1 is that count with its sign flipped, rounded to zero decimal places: -14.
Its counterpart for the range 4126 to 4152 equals -3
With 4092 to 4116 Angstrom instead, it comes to -4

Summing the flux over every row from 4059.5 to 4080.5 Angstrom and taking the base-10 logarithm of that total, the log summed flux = 1.09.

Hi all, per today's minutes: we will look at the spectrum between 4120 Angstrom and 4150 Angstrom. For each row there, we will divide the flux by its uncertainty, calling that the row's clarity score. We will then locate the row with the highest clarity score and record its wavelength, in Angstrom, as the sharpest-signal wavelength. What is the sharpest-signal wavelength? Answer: 4127 Angstrom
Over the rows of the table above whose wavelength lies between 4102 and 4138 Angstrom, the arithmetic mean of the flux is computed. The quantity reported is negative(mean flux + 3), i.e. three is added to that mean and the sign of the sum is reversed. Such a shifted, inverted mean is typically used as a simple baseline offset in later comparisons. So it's -4.95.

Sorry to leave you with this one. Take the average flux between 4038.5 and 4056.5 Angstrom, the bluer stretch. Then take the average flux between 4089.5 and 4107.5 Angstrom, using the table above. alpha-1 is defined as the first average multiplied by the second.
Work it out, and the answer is 3.27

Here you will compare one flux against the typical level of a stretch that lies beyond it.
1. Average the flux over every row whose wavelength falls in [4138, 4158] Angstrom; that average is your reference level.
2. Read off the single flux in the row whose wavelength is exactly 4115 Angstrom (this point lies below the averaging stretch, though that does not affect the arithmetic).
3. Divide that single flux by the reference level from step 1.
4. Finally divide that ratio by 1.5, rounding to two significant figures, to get 0.66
